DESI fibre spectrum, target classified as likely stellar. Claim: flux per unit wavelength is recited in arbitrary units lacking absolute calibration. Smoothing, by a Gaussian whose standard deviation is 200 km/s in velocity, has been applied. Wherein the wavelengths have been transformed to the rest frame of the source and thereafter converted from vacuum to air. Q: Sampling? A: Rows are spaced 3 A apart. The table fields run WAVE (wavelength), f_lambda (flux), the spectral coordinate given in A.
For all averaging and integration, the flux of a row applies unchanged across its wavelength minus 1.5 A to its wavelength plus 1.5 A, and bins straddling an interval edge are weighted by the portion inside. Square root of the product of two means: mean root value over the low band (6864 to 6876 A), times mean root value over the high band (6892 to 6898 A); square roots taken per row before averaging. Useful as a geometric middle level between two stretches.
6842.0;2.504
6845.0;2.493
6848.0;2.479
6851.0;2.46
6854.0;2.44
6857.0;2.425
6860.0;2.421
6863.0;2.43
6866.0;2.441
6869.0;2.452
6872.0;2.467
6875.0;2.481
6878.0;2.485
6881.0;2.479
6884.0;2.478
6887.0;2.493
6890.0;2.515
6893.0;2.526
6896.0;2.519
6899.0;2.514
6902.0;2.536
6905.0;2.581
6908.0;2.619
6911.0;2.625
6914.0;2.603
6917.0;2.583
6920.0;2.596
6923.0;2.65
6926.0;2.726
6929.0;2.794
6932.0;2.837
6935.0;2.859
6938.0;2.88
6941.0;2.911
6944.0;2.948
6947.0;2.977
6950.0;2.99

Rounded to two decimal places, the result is 1.58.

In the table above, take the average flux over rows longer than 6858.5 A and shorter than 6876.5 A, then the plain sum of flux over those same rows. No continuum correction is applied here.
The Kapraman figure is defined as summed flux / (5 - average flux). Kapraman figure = 5.8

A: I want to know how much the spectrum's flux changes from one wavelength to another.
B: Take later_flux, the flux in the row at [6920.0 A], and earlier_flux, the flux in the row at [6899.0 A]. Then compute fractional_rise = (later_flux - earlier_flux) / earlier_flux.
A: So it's 0.033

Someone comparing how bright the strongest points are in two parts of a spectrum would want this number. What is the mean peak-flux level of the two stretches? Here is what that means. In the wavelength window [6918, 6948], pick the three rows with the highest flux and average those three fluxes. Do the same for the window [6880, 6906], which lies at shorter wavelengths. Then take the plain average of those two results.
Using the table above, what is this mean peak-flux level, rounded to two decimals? 2.75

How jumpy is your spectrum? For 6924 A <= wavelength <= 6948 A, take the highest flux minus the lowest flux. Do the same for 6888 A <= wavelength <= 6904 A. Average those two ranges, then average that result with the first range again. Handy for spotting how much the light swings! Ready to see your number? 0.19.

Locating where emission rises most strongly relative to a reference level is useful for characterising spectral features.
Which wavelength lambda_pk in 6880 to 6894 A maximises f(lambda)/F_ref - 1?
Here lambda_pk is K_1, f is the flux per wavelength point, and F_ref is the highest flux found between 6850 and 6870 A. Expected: 6893.0 A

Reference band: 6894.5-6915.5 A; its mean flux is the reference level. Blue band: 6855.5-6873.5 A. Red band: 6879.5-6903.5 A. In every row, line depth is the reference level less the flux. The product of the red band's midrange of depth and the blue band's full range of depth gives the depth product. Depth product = 0.0029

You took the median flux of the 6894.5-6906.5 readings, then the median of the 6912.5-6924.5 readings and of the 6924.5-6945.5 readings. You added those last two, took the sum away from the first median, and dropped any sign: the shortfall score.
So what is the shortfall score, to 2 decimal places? 2.93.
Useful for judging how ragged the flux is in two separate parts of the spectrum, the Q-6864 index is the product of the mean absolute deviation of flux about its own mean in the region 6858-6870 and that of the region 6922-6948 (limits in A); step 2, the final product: 0.0008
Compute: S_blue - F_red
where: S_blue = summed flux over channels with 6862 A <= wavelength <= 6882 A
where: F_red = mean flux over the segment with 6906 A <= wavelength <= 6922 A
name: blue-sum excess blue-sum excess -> 15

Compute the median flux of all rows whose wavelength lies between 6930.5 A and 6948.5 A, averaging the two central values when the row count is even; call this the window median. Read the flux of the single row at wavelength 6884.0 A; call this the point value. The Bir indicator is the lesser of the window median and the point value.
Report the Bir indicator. 2.48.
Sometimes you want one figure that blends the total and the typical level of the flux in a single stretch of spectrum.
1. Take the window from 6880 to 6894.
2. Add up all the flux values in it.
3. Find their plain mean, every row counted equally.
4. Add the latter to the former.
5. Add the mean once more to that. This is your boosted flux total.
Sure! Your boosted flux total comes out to 17.5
